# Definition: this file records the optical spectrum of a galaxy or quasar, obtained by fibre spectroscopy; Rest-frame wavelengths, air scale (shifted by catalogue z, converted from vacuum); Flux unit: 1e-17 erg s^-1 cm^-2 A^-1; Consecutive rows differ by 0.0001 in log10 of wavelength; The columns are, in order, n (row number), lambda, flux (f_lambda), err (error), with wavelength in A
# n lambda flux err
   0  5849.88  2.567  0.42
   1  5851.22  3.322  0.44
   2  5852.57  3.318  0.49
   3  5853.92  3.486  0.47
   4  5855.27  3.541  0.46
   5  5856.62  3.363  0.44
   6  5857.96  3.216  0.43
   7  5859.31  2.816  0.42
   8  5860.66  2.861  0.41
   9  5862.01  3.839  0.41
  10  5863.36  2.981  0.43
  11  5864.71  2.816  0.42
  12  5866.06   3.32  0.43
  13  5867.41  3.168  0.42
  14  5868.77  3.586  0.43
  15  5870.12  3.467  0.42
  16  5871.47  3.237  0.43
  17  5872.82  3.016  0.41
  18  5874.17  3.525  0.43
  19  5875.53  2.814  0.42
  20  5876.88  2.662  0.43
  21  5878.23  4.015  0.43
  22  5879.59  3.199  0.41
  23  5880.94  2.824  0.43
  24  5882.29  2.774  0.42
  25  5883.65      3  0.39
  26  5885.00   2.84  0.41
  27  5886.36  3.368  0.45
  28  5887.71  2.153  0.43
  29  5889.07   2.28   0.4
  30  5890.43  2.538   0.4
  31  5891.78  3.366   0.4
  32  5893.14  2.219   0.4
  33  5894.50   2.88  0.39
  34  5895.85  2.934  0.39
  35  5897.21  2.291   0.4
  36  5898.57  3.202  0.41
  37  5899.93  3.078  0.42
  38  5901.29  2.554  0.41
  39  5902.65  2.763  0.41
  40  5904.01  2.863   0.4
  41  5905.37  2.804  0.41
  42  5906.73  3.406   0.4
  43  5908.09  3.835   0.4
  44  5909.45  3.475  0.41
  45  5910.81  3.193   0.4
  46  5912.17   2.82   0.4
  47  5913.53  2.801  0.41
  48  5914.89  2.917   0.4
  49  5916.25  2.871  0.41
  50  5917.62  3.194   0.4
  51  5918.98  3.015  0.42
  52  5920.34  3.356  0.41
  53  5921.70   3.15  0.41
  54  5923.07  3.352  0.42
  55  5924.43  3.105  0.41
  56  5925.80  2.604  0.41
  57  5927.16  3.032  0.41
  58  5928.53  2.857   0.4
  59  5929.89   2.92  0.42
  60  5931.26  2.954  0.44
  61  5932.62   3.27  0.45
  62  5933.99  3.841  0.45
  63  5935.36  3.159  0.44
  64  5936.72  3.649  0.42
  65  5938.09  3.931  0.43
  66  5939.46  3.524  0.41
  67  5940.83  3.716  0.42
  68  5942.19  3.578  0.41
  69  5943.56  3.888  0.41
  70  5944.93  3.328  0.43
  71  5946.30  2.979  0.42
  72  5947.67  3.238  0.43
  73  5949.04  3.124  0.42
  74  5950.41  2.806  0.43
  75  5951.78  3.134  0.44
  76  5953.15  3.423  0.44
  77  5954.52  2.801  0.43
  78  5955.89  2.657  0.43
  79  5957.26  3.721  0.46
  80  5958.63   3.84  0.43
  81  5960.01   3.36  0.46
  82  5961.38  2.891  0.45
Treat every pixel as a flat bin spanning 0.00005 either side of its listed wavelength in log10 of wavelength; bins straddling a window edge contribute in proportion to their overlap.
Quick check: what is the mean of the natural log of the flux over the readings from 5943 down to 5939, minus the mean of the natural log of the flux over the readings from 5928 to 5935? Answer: 0.14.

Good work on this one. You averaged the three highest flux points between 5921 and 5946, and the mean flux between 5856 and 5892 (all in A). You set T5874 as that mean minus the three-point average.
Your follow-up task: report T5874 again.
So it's -0.81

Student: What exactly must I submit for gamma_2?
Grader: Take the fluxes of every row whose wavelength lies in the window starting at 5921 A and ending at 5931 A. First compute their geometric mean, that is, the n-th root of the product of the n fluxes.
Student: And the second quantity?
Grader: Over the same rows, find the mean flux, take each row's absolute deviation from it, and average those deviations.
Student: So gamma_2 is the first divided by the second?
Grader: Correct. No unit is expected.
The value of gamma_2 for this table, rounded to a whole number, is 17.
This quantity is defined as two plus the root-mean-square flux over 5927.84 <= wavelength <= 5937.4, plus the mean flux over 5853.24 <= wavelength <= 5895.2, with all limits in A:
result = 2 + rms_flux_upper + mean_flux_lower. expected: 8.32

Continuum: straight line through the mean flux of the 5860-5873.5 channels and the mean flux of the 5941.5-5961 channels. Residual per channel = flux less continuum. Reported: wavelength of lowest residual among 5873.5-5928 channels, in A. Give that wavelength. 5887.71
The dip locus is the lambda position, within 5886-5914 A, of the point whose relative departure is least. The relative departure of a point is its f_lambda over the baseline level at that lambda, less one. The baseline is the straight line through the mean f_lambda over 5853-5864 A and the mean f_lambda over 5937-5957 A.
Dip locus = 5887.71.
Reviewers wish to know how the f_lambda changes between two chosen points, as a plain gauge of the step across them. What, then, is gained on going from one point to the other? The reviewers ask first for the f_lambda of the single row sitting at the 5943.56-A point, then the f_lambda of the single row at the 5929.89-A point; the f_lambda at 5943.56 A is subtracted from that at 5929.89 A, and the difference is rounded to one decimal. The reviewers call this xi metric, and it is -1.0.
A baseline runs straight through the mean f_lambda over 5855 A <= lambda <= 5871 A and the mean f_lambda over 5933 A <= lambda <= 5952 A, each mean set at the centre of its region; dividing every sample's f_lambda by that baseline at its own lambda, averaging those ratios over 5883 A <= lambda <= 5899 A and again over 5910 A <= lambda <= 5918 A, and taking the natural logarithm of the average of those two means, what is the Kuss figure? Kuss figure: -0.15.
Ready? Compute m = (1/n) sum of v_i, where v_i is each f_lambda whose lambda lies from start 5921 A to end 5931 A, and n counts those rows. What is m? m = 3.00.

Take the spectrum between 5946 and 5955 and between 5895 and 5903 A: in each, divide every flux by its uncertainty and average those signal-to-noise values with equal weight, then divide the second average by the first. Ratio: 0.96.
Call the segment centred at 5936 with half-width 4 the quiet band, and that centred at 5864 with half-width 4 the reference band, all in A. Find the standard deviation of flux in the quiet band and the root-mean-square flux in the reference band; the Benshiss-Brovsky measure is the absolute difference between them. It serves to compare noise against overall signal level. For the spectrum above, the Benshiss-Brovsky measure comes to 2.9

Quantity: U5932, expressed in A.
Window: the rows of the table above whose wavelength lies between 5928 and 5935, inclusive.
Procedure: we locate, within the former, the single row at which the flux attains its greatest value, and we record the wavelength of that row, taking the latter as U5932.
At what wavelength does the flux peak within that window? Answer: 5933.99 A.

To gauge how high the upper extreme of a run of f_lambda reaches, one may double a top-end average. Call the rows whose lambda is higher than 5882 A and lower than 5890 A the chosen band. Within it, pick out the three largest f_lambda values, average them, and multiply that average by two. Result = 6.1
